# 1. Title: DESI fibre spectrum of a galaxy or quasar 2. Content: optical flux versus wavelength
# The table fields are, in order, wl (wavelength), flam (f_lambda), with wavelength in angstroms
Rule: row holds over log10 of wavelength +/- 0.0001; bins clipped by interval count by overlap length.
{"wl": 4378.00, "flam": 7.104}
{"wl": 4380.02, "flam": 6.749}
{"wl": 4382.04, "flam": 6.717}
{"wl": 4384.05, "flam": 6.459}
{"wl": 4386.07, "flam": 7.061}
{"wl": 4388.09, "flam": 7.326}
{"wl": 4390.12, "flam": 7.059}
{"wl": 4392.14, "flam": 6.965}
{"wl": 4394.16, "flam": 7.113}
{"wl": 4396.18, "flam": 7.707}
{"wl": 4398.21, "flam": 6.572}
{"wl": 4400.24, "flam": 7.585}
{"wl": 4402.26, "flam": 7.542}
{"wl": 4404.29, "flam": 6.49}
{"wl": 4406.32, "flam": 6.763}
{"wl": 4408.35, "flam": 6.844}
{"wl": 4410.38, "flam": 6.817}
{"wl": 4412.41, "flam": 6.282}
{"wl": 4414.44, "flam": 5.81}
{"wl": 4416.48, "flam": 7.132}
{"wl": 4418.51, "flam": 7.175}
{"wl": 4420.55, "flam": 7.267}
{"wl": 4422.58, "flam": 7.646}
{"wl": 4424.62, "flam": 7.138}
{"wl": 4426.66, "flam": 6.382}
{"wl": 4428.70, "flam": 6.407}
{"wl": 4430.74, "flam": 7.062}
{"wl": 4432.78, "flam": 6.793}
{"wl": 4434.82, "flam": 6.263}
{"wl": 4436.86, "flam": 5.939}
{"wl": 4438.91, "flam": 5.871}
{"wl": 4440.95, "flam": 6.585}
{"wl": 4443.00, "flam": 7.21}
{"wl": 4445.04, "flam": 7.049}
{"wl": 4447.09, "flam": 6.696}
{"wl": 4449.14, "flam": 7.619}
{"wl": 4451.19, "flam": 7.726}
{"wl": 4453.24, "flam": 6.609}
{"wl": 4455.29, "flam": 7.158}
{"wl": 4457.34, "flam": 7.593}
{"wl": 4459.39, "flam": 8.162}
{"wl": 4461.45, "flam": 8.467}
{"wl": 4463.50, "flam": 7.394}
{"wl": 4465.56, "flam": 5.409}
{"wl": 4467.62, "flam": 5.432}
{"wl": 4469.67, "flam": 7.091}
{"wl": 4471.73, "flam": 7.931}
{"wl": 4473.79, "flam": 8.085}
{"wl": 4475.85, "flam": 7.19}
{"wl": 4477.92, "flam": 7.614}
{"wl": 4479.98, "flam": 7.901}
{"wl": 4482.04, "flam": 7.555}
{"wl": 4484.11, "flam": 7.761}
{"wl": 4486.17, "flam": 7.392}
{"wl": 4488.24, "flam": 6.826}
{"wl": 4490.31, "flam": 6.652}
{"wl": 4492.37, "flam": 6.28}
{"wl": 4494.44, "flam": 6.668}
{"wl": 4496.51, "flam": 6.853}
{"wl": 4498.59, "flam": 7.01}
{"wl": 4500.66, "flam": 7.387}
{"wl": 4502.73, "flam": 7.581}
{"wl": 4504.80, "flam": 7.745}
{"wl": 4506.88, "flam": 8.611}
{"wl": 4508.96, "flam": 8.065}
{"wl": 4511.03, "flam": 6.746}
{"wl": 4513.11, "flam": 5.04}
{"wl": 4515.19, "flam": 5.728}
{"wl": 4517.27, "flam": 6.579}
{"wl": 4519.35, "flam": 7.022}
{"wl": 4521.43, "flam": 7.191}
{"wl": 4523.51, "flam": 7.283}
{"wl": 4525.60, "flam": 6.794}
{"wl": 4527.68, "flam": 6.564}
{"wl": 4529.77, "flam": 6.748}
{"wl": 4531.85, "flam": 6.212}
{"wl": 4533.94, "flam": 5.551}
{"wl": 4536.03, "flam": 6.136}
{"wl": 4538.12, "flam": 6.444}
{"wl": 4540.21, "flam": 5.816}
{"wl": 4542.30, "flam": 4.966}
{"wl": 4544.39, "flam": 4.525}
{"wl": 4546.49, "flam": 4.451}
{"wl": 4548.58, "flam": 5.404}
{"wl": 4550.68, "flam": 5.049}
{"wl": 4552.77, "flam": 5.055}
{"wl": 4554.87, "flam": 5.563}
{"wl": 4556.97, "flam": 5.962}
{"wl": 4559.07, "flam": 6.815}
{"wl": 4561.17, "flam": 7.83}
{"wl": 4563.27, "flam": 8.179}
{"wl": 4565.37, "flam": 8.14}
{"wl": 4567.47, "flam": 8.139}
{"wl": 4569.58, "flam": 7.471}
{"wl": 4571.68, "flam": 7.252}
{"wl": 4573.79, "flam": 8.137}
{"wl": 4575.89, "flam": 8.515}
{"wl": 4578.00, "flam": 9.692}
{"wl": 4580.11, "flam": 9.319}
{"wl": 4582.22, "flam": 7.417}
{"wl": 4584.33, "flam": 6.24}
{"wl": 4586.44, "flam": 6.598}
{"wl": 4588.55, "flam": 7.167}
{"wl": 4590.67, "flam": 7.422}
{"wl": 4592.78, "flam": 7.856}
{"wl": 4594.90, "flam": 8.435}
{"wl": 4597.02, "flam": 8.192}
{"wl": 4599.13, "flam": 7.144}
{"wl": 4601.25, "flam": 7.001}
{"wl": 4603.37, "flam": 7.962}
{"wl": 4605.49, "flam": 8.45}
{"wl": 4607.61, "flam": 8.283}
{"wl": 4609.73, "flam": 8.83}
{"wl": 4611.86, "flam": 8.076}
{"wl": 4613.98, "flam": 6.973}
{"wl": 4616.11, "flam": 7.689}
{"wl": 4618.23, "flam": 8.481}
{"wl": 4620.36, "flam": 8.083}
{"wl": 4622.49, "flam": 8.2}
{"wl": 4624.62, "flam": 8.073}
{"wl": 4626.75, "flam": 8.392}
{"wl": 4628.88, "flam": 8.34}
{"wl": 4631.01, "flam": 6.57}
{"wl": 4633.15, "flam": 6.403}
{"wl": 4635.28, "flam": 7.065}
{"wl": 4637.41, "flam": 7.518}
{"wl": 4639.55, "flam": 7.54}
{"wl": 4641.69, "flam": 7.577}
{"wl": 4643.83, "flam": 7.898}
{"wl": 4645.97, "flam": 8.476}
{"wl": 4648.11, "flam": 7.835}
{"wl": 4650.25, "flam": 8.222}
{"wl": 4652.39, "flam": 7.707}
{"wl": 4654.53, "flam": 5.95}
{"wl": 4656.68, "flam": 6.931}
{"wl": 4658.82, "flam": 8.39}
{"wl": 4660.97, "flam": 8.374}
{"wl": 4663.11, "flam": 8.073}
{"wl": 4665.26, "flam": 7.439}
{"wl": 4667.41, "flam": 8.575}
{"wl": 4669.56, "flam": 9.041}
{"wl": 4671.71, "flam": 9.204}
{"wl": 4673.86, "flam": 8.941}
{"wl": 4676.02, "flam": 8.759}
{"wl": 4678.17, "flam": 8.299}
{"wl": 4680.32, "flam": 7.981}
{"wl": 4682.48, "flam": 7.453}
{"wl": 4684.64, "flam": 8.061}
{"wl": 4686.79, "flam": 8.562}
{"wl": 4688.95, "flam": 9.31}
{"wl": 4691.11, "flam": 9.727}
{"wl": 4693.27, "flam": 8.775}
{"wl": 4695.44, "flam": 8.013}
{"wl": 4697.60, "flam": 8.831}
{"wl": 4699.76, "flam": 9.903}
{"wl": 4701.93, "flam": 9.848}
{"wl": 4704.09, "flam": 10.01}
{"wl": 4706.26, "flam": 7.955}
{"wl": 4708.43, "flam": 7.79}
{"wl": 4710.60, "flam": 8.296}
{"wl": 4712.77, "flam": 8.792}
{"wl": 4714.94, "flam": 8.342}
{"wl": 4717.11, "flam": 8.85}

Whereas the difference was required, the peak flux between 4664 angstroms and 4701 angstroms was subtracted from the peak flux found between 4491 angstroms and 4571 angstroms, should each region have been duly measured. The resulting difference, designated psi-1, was -1.3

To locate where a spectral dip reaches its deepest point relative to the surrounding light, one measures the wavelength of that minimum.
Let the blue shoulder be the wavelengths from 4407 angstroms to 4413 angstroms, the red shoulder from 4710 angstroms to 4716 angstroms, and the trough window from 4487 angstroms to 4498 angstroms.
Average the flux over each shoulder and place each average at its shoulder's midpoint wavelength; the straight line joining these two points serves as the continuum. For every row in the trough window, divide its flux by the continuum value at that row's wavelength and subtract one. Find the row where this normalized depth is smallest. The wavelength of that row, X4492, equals 4492.37 angstroms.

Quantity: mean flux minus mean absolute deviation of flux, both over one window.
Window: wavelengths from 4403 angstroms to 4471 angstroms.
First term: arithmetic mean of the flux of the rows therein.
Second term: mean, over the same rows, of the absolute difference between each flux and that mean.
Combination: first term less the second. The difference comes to 6.3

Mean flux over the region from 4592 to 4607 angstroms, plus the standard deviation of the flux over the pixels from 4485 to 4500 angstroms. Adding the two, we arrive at 8.2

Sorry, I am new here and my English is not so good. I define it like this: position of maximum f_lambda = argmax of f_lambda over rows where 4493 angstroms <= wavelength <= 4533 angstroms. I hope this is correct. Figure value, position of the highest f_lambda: 4506.88 angstroms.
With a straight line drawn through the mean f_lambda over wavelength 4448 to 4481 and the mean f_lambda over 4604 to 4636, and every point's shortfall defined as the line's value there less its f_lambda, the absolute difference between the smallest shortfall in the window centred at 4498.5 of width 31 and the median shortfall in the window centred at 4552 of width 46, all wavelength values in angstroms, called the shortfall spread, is 2.5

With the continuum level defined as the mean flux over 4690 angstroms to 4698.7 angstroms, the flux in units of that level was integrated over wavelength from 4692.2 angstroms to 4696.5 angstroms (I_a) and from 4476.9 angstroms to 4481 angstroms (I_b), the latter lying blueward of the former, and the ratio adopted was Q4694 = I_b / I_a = 0.88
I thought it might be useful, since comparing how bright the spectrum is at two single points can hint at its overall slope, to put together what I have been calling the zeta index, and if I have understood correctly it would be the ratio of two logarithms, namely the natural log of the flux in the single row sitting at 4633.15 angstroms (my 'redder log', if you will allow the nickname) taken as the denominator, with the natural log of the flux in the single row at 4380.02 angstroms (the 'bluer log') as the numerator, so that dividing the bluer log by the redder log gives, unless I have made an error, 1.03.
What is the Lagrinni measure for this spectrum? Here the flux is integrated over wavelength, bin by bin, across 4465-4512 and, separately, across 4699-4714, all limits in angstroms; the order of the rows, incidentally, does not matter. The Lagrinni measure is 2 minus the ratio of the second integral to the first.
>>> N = 1.6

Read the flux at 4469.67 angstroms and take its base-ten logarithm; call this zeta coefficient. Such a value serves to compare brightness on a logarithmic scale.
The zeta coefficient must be 0.851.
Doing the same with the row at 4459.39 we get 0.912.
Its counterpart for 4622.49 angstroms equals 0.914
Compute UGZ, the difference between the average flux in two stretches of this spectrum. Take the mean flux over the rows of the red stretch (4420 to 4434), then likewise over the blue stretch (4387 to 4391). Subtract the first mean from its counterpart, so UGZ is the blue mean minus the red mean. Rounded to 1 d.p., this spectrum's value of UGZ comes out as 0.2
